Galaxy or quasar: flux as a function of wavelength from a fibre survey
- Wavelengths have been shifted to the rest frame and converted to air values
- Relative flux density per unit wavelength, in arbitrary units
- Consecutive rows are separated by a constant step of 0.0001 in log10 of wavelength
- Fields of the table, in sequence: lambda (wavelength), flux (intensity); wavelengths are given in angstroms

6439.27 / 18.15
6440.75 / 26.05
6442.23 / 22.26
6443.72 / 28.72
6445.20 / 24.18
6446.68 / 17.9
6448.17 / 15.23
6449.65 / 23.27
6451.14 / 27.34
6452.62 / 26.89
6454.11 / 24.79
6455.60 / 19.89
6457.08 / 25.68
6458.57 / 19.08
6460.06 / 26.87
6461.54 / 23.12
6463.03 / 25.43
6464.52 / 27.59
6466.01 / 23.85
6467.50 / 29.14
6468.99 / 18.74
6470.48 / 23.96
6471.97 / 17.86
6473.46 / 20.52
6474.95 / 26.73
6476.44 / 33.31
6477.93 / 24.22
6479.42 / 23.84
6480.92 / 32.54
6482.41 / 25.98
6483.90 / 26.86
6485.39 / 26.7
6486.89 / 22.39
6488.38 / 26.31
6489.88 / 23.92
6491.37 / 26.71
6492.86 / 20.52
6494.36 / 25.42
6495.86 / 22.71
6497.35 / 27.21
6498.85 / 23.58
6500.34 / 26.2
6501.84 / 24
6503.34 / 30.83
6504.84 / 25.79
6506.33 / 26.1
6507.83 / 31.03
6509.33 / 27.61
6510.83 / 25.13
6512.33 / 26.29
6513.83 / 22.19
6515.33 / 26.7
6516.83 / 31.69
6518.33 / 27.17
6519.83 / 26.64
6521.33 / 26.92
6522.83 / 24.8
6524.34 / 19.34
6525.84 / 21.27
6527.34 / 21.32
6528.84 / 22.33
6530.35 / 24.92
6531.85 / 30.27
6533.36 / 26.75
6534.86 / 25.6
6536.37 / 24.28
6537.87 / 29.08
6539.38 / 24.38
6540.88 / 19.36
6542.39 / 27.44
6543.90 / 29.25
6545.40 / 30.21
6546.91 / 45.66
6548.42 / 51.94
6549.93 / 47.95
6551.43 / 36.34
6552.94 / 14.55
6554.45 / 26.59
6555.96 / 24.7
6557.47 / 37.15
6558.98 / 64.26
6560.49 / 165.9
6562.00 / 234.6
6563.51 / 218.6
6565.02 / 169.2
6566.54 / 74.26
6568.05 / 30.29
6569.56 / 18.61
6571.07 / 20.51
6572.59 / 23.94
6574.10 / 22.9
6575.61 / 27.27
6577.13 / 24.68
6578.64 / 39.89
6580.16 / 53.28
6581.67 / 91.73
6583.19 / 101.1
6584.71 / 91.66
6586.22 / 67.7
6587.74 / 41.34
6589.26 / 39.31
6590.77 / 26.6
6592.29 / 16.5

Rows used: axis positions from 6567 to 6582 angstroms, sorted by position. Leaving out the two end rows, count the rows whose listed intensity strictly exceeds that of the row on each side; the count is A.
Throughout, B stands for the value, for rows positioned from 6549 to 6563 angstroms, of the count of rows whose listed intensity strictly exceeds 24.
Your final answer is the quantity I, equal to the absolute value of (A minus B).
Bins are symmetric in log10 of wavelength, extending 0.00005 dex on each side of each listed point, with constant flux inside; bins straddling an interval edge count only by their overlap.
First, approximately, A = 2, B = 8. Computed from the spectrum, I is 6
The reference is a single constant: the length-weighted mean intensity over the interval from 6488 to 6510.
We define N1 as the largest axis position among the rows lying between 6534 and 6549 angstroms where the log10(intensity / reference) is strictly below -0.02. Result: 6540.88 angstroms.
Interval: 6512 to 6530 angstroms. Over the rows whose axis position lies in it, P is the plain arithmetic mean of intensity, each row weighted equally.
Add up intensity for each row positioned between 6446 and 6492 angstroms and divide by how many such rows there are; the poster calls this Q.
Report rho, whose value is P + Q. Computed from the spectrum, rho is 49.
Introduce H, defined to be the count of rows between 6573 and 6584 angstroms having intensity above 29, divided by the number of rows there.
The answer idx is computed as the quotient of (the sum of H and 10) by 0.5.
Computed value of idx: 21.1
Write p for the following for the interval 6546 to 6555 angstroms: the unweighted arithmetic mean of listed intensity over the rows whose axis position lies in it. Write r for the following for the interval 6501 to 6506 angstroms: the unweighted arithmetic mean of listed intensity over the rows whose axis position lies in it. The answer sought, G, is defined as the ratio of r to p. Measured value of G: 0.7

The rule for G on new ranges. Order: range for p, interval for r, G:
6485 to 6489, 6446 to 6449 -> 0.7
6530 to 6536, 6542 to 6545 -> 1.1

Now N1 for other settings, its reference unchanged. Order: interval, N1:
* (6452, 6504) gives 6501.84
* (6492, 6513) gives 6501.84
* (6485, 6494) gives 6492.86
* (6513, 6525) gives 6524.34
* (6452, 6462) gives 6461.54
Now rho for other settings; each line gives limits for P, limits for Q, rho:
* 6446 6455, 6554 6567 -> 135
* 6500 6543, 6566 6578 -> 56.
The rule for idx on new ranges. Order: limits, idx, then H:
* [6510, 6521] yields 20.3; 0.1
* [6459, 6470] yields 20.3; 0.1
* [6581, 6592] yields 21.7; 0.9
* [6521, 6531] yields 20.0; 0.0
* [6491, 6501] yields 20.0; 0.0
